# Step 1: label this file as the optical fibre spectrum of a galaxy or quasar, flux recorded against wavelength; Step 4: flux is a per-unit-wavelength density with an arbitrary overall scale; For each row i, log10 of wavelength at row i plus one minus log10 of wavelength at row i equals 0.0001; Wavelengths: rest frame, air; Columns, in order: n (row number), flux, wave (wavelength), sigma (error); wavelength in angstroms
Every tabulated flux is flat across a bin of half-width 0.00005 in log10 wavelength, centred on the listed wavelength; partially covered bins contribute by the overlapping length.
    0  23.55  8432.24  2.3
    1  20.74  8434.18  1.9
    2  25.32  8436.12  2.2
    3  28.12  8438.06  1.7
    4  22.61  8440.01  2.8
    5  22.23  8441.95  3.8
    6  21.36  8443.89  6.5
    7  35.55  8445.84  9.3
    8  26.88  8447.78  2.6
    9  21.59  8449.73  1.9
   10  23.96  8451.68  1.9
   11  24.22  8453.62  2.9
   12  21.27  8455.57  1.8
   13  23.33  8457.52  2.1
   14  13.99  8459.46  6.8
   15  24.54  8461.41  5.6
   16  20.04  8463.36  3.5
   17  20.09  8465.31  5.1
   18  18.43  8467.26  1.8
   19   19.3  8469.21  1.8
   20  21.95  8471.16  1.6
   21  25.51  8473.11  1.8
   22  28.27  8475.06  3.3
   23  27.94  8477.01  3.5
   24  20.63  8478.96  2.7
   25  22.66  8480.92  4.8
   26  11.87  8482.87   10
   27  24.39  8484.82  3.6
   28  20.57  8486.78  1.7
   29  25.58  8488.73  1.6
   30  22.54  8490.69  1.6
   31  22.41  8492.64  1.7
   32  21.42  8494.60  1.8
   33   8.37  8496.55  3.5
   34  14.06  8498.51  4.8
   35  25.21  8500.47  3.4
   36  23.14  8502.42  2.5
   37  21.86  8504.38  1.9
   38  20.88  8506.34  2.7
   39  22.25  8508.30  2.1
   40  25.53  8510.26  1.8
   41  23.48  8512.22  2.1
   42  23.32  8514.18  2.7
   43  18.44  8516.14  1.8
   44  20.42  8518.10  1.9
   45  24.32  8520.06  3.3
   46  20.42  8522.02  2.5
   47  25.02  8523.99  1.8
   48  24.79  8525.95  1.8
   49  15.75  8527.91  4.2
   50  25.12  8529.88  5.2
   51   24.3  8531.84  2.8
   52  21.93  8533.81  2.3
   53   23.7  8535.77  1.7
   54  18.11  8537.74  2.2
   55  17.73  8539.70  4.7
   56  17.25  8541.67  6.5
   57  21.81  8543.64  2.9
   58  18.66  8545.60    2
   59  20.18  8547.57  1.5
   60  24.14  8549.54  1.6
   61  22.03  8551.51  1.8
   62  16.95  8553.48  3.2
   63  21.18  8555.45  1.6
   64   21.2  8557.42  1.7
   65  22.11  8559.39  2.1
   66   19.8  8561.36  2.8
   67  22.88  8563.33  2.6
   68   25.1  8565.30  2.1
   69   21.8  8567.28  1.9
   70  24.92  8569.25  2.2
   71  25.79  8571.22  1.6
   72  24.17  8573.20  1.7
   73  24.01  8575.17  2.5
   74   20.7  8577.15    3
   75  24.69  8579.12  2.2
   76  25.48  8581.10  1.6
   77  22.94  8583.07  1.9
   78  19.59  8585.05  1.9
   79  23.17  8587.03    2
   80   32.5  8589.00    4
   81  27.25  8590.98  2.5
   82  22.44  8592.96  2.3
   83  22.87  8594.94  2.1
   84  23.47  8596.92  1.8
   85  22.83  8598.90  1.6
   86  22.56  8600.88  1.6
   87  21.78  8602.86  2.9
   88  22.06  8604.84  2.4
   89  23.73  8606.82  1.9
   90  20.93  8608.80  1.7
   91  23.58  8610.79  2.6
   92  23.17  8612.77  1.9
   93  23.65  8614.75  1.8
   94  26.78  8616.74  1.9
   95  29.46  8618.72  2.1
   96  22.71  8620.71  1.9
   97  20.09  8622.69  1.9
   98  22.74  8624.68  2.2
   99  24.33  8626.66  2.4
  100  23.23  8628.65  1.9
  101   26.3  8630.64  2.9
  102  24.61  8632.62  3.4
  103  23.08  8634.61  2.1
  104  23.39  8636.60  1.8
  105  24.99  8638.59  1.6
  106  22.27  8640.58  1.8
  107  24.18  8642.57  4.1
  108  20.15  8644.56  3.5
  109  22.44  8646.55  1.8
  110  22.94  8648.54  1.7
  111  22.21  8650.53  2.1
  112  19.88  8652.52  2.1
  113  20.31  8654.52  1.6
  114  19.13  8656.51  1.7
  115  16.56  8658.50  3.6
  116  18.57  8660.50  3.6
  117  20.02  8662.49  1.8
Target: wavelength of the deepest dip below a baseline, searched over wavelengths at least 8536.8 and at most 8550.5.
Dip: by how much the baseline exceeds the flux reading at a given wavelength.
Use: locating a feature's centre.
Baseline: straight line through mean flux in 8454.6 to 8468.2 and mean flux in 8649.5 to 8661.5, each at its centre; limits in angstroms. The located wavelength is 8541.67 angstroms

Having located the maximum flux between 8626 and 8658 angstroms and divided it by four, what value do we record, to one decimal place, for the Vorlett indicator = 6.6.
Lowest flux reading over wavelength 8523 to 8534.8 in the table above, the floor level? 15.75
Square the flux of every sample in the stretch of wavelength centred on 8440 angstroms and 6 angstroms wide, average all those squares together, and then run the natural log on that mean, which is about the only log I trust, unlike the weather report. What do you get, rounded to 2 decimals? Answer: 6.39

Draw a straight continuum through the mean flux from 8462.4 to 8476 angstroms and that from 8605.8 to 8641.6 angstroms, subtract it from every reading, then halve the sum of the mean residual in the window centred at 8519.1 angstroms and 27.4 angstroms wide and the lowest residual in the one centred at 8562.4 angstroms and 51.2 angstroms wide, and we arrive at -3.1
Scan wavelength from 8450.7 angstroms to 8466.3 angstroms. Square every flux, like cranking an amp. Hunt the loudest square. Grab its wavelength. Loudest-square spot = 8461.41 angstroms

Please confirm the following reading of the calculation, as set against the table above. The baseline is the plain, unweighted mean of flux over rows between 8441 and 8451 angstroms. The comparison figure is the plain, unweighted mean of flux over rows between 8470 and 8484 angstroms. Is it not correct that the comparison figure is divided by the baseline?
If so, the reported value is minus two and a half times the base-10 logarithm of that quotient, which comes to 0.13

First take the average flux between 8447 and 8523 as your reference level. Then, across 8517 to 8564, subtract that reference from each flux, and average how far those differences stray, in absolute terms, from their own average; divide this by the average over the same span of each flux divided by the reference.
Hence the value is 2.3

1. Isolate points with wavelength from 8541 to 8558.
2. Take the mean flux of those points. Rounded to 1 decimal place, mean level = 20.4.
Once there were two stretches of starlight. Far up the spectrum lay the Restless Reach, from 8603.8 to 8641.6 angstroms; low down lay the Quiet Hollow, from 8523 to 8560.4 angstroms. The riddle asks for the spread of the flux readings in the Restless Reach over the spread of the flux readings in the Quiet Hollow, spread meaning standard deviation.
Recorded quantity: 0.71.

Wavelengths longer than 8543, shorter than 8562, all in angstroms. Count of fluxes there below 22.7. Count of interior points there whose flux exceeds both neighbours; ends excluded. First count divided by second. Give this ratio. 4.50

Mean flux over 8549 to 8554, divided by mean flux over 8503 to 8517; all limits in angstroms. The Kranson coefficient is 0.95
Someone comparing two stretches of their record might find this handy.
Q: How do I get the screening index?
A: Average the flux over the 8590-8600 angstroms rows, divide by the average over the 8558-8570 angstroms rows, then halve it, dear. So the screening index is 0.52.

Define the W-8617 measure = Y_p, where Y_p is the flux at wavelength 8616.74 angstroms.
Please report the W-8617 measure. 26.78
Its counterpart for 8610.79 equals 23.58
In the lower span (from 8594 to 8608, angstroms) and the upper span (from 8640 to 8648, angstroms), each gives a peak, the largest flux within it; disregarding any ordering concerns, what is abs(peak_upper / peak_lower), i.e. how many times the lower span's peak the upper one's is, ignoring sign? 1.02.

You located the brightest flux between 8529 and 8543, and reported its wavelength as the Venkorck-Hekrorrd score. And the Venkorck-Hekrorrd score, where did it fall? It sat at 8529.88 angstroms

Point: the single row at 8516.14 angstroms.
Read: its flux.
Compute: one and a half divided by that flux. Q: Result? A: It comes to 0.081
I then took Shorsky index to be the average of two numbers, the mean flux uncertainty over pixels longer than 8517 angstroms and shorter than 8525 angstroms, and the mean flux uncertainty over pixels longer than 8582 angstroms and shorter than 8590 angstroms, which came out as 2.4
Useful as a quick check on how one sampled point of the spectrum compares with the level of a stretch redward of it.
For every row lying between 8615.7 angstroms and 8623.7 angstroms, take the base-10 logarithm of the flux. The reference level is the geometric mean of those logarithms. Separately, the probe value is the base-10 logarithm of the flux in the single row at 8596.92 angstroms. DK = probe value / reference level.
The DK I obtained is 0.988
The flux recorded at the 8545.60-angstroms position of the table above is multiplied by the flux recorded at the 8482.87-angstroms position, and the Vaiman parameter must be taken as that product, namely 221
